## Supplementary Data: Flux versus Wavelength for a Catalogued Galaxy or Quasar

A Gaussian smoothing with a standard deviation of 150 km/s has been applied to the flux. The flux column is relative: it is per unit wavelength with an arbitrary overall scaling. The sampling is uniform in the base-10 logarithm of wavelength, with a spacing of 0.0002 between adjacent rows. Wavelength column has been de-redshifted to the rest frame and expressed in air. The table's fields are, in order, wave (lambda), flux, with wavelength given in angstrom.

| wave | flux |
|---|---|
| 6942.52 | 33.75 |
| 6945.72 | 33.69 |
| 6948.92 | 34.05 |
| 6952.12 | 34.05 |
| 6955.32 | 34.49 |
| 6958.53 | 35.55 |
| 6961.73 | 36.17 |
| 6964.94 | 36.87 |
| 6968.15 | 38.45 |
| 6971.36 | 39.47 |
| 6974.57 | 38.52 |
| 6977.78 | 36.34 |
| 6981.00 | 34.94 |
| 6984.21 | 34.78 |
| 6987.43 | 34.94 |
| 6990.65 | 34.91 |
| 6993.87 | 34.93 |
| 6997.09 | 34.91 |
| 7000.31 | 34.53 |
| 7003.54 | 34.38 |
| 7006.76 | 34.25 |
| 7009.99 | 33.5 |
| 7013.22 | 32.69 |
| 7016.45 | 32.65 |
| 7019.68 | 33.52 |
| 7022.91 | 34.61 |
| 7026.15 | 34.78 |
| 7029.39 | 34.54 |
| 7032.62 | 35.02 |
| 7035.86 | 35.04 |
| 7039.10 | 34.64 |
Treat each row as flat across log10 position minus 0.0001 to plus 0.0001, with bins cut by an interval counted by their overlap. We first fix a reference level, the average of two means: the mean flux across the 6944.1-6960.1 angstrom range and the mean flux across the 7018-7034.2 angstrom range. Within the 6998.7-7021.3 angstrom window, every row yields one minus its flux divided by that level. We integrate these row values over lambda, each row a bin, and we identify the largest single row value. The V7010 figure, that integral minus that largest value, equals 0.46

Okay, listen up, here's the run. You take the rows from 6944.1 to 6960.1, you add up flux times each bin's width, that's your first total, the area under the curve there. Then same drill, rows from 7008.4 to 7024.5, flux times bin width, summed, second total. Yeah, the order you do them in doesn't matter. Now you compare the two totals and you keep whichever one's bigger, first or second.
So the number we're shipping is 550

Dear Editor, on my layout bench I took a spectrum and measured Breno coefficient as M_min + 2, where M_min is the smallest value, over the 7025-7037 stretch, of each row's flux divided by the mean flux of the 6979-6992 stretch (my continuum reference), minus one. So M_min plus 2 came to 1.99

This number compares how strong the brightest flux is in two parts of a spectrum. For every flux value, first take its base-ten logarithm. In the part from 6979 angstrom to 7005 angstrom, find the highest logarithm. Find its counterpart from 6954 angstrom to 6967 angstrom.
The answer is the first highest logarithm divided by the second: 0.99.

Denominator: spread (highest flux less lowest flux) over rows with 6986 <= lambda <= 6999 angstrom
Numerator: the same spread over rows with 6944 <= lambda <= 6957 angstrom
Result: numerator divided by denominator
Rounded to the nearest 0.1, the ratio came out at 26.7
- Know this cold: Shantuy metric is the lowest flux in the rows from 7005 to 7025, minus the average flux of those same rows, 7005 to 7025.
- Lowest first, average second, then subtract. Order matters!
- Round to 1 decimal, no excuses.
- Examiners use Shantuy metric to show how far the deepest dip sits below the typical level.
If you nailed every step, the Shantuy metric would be -0.9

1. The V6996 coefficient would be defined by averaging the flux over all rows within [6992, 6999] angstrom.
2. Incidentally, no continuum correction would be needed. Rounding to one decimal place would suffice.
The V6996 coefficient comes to 34.9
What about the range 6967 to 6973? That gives 39.0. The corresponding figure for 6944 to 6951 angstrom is 33.9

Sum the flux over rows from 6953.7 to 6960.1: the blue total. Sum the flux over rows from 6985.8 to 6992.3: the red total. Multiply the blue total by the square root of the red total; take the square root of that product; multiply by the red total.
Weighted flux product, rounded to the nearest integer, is 1690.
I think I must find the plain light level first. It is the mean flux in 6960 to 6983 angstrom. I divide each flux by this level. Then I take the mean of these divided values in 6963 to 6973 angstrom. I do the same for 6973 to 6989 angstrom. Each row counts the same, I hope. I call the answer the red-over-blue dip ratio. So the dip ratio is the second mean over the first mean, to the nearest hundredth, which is 0.94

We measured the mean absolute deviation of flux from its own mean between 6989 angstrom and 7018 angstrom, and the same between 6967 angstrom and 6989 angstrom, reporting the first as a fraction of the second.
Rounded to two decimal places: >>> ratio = 0.43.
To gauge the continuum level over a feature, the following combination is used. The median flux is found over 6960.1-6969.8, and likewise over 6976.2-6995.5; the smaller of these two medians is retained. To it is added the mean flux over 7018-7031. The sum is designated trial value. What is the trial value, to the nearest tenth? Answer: 69.3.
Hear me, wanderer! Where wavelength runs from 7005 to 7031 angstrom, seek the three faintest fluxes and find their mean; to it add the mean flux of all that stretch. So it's 66.8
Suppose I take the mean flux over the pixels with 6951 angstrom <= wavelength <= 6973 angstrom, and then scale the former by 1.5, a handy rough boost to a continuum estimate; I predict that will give 54.7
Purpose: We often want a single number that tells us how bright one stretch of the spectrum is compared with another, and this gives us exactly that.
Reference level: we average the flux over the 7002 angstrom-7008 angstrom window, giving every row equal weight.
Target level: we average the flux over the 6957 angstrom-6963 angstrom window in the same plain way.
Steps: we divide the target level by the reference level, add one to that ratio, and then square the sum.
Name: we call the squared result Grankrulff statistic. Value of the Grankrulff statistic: 4.2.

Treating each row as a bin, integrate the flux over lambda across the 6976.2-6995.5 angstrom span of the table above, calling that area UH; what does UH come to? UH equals 678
